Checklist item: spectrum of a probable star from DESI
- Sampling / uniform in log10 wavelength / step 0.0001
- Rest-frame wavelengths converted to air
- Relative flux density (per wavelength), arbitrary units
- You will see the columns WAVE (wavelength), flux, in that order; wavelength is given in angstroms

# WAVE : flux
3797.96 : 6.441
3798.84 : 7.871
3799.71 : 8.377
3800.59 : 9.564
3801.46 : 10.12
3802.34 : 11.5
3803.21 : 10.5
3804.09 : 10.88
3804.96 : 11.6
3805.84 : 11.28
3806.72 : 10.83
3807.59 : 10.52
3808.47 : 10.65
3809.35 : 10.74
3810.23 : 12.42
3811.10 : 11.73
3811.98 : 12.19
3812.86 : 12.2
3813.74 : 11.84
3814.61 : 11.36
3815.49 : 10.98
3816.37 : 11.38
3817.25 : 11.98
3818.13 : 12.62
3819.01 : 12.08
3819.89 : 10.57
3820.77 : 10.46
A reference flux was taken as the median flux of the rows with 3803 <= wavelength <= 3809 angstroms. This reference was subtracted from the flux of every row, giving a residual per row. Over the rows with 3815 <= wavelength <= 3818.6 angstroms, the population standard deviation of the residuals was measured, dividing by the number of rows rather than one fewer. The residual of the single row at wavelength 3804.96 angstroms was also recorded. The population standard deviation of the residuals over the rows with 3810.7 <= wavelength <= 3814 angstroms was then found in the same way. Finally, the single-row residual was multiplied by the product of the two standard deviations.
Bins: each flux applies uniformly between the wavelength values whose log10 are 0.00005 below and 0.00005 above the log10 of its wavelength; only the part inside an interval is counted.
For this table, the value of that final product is 0.1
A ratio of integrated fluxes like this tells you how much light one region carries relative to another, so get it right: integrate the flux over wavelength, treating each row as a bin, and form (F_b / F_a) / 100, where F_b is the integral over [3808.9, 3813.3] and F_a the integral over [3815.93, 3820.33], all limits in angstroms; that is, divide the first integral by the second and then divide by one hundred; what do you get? 0.0101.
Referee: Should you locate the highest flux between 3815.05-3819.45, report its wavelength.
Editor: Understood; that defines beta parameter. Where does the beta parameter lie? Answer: 3818.13 angstroms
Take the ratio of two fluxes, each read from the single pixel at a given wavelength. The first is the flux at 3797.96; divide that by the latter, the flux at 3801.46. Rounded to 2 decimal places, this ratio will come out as 0.64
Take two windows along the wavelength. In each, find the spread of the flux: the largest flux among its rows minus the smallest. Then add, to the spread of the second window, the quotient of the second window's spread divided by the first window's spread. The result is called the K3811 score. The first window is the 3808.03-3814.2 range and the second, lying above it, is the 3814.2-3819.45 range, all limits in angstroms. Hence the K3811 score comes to 2.57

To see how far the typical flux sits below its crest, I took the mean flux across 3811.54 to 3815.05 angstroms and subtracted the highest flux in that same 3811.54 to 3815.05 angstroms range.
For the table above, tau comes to -0.30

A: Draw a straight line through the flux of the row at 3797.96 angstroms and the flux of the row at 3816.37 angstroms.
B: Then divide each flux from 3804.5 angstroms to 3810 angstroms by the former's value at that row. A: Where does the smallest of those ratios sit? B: 3809.35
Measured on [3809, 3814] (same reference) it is 3813.74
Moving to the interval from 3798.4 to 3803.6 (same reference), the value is 3798.84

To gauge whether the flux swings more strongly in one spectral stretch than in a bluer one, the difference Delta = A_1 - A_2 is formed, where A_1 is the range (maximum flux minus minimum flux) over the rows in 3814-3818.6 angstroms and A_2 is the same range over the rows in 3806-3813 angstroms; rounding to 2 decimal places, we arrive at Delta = -0.26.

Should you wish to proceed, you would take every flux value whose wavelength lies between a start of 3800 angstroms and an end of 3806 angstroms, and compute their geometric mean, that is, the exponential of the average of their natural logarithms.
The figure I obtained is 10.8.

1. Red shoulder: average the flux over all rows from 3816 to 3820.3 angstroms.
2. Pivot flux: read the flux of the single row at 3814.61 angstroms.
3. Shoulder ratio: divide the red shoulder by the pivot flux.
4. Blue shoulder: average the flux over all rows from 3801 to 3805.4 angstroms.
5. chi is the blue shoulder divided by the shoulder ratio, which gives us 10.6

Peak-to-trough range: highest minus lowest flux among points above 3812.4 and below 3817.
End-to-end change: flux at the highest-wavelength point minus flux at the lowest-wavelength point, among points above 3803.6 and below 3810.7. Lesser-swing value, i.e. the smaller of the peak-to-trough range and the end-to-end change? 1.2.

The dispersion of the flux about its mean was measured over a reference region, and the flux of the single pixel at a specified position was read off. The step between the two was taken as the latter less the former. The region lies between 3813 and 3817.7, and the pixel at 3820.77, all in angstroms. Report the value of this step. 10.1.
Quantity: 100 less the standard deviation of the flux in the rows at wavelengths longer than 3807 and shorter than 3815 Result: 99.3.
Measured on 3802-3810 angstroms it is 99.6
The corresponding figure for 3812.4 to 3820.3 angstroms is 99.4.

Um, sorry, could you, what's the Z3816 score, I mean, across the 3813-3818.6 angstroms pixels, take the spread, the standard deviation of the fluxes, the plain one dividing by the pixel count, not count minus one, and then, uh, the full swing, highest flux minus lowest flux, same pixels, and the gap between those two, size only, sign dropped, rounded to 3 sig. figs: 1.11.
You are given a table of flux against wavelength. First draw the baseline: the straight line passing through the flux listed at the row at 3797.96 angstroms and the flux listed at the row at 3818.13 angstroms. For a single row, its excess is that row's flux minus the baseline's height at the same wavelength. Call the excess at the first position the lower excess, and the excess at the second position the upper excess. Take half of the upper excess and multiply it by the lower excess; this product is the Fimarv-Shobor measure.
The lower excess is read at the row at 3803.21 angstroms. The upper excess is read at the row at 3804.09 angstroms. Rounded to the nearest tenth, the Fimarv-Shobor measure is 3.1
